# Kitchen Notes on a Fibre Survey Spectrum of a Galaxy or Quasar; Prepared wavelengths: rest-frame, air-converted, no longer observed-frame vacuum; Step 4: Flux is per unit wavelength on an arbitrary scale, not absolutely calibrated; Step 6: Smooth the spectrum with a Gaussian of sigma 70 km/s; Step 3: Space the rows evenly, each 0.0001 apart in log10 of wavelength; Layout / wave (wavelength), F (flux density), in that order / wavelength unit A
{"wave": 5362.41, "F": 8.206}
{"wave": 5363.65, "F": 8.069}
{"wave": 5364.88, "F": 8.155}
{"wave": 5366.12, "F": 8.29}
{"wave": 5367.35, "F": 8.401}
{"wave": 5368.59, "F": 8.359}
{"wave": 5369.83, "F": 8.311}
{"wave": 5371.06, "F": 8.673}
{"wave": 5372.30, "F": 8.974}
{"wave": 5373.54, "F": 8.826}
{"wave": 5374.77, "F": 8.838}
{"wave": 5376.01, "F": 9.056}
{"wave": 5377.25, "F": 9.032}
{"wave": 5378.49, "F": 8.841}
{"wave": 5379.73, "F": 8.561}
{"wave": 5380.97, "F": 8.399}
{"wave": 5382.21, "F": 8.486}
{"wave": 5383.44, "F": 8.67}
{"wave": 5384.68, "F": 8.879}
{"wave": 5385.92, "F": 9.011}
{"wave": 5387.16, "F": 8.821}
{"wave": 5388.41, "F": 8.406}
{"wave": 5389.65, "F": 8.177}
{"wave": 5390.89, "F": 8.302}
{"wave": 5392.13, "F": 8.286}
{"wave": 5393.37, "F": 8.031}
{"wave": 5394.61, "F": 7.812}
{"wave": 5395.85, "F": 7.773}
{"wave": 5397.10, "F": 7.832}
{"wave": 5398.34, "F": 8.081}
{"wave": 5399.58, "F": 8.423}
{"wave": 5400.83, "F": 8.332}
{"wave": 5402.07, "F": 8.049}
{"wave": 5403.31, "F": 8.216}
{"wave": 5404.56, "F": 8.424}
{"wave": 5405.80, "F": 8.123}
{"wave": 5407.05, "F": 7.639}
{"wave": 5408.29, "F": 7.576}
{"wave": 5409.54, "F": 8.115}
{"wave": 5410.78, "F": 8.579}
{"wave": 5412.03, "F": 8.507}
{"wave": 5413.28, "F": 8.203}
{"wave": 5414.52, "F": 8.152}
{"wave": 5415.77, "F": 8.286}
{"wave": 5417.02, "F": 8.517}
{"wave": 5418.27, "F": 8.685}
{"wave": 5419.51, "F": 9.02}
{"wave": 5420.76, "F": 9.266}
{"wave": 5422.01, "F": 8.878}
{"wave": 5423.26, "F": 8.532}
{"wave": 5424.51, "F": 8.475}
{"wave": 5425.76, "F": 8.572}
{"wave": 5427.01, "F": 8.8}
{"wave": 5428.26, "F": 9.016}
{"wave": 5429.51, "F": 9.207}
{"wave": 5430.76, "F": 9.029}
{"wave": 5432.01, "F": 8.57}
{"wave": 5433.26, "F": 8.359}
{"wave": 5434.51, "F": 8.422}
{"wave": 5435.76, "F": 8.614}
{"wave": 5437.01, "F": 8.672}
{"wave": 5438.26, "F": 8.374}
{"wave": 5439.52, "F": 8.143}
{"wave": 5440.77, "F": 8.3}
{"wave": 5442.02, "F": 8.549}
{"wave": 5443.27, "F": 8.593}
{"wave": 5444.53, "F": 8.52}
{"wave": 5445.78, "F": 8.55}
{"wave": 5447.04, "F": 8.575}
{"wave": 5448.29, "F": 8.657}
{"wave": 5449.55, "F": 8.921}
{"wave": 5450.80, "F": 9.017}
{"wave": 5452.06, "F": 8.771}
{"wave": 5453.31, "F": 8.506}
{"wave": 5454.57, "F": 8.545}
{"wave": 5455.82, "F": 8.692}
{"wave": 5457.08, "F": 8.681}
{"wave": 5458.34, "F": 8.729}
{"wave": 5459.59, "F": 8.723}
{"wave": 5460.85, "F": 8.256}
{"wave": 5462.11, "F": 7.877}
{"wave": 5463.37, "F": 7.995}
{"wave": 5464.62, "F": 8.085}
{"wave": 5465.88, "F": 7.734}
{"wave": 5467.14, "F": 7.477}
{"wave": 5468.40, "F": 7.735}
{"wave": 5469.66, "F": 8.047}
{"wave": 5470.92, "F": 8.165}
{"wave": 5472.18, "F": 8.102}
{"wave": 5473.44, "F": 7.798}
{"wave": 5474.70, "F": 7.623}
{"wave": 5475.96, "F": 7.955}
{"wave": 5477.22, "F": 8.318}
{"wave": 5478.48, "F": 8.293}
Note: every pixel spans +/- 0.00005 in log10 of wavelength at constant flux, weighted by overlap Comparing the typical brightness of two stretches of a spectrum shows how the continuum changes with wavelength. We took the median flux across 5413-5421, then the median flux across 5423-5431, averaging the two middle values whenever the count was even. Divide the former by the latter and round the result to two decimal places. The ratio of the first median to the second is 0.97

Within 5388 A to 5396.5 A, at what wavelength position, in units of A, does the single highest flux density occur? 5388.41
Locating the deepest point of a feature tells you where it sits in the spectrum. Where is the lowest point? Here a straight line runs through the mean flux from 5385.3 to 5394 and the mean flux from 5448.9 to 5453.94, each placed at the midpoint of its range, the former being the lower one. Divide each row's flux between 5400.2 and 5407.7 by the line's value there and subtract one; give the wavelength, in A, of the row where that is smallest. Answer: 5407.05 A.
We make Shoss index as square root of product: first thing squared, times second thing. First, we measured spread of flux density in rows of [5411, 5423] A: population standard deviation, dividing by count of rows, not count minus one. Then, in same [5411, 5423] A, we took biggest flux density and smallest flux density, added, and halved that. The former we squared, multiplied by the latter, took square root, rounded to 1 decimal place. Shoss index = 1.1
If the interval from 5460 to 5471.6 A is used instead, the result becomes 0.7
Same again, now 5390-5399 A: 0.6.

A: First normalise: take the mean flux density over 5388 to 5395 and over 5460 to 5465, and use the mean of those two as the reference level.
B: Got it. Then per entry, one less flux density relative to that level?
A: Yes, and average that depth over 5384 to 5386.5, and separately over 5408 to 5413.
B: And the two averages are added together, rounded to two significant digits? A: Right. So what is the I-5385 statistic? -0.11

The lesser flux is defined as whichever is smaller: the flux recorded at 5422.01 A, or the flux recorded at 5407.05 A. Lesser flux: 7.64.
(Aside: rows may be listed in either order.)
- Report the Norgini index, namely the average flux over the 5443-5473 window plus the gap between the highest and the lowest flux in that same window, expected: 9.9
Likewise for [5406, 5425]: 10.1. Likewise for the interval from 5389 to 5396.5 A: 8.6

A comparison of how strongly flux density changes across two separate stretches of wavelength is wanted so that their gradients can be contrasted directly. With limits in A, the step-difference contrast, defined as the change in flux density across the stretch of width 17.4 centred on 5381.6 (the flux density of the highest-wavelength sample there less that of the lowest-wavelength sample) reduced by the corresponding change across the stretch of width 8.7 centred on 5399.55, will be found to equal -1.1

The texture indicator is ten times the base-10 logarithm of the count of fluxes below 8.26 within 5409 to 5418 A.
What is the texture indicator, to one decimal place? 4.8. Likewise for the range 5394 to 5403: 7.0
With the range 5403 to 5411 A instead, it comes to 7.0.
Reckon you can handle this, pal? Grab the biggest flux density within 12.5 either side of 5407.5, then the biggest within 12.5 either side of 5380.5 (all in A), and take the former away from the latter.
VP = 0.0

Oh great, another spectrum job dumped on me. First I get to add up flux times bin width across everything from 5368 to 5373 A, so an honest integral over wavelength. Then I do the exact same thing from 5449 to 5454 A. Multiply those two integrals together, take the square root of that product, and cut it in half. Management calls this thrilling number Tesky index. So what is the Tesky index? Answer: 21.7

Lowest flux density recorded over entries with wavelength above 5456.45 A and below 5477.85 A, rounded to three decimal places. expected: 7.477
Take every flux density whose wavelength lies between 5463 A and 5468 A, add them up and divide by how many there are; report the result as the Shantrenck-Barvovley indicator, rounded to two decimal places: 7.82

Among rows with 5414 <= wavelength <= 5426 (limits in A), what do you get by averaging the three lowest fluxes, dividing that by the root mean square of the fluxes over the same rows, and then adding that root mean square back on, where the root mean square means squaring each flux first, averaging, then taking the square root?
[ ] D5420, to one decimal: 9.6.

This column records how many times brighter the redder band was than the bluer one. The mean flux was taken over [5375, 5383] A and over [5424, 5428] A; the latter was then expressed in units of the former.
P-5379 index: 0.99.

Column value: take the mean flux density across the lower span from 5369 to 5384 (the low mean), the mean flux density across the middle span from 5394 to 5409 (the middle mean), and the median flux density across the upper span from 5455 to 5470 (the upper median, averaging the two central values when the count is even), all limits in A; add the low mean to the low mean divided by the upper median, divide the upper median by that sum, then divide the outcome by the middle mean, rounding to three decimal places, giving 0.103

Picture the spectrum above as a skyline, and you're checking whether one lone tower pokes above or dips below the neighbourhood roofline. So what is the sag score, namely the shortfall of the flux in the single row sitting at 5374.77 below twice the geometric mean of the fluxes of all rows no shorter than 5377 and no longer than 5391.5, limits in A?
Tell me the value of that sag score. 8.4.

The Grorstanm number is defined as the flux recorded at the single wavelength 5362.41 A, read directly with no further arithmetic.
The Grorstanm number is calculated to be 8.206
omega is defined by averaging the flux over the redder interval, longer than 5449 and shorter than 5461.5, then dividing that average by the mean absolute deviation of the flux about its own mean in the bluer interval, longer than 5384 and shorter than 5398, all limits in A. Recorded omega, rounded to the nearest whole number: 25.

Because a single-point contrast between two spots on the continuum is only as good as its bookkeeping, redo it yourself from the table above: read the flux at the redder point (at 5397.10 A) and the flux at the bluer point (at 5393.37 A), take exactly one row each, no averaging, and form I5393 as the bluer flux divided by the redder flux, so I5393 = 1.03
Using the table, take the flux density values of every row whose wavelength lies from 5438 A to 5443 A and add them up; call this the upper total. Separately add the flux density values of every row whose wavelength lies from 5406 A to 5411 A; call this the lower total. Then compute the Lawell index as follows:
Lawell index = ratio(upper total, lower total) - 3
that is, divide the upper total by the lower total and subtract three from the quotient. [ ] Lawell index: -1.95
